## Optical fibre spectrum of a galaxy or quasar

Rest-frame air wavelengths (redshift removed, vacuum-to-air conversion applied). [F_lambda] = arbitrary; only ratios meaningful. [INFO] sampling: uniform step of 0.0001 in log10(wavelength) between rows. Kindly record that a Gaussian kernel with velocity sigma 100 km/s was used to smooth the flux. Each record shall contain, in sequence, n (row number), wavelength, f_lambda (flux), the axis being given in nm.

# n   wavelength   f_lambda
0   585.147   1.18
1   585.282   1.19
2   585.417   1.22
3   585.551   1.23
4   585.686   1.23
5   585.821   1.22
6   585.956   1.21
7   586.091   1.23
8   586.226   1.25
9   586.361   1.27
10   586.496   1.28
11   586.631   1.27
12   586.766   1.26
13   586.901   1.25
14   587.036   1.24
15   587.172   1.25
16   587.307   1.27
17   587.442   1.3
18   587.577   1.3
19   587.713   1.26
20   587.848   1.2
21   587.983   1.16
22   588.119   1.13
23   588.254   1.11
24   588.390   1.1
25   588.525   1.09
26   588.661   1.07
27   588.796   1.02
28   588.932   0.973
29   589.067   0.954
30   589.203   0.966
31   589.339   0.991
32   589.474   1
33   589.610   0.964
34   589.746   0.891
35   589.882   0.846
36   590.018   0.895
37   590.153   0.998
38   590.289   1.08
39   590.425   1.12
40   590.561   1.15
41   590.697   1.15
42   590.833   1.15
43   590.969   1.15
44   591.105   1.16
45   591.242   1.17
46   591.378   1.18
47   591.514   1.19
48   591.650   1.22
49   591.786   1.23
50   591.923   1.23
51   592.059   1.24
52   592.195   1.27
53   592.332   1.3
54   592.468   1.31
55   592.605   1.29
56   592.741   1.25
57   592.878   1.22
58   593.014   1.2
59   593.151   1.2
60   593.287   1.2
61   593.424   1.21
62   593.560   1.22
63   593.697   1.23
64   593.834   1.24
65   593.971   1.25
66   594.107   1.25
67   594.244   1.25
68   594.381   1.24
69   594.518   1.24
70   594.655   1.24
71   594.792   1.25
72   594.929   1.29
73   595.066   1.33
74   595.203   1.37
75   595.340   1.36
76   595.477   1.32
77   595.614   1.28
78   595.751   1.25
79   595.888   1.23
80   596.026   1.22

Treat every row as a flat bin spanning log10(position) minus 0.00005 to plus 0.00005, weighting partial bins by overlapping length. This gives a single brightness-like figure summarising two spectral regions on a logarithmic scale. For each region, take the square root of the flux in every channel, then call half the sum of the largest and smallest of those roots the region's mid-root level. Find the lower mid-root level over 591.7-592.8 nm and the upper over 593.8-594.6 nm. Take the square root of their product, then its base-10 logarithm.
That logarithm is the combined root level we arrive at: 0.050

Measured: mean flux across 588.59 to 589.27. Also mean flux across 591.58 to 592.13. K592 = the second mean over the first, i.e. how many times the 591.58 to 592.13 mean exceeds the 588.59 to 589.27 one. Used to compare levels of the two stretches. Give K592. 1.23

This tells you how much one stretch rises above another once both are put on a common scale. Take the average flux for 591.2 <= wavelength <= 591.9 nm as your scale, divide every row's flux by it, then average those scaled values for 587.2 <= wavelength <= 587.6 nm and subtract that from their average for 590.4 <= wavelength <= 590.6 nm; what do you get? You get -0.13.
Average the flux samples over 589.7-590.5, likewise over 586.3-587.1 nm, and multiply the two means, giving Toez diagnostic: 1.23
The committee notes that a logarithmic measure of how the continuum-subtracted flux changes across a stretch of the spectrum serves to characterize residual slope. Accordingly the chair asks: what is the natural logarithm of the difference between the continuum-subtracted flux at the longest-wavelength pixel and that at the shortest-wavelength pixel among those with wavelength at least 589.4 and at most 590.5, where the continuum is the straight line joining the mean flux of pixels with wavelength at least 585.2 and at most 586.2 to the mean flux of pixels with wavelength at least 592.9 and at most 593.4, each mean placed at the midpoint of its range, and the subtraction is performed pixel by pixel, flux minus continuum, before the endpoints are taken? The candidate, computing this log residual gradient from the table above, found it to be -2.1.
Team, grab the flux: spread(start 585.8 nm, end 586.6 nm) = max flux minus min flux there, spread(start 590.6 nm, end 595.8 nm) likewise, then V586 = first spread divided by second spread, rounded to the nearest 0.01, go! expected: 0.32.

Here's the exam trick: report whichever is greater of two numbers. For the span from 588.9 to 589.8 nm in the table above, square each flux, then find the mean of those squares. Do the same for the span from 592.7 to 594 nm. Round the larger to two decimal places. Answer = 1.49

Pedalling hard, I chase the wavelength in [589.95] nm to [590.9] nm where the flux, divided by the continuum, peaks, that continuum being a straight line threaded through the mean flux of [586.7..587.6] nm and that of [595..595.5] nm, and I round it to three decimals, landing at 590.561 nm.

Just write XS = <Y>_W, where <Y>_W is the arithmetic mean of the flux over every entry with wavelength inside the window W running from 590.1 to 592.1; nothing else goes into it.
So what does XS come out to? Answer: 1.16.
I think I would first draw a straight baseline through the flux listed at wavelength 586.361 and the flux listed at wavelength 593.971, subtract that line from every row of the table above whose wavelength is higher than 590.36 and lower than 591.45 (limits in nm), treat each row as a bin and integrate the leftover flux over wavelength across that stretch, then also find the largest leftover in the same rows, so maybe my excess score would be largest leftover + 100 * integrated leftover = -11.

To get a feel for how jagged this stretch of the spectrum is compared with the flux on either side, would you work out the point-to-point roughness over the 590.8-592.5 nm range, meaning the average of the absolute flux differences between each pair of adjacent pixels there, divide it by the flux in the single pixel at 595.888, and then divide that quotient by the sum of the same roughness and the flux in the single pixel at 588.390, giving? 0.010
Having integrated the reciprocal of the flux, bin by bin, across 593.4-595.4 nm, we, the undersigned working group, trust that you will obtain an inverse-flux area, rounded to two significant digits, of 1.6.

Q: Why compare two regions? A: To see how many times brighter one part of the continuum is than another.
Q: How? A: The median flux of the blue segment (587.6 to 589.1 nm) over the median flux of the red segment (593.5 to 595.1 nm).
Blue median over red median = 0.88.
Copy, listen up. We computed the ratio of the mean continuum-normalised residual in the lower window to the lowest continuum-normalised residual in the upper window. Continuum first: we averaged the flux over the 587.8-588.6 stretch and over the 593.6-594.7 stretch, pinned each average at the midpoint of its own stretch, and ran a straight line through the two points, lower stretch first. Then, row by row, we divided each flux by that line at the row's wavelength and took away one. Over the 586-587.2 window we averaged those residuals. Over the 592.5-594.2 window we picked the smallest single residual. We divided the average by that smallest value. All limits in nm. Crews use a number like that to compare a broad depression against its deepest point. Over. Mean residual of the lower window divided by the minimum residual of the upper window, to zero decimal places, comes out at -7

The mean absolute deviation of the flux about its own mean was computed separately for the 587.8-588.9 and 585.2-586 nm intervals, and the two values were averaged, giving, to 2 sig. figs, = 0.026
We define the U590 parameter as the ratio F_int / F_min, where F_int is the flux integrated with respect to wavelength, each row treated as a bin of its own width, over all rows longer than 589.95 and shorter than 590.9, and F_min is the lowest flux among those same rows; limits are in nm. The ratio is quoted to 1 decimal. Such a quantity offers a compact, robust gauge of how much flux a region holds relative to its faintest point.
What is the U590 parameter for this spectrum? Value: 1.1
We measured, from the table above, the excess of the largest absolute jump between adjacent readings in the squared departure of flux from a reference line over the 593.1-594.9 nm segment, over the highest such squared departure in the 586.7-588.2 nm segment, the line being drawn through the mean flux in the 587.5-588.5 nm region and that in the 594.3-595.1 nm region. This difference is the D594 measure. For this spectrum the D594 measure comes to -0.02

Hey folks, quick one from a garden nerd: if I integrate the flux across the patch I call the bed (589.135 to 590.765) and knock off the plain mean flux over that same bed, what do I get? 0.633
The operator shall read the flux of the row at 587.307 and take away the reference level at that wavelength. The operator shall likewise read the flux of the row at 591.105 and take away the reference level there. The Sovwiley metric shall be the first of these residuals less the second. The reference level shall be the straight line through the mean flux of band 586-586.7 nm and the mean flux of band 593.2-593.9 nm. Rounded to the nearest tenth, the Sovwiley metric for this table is 0.1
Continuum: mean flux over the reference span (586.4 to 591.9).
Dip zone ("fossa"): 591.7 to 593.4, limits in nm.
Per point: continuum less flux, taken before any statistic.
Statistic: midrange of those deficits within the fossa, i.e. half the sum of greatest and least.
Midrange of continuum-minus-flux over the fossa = -0.13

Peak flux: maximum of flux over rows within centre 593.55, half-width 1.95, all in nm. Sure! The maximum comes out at 1.37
